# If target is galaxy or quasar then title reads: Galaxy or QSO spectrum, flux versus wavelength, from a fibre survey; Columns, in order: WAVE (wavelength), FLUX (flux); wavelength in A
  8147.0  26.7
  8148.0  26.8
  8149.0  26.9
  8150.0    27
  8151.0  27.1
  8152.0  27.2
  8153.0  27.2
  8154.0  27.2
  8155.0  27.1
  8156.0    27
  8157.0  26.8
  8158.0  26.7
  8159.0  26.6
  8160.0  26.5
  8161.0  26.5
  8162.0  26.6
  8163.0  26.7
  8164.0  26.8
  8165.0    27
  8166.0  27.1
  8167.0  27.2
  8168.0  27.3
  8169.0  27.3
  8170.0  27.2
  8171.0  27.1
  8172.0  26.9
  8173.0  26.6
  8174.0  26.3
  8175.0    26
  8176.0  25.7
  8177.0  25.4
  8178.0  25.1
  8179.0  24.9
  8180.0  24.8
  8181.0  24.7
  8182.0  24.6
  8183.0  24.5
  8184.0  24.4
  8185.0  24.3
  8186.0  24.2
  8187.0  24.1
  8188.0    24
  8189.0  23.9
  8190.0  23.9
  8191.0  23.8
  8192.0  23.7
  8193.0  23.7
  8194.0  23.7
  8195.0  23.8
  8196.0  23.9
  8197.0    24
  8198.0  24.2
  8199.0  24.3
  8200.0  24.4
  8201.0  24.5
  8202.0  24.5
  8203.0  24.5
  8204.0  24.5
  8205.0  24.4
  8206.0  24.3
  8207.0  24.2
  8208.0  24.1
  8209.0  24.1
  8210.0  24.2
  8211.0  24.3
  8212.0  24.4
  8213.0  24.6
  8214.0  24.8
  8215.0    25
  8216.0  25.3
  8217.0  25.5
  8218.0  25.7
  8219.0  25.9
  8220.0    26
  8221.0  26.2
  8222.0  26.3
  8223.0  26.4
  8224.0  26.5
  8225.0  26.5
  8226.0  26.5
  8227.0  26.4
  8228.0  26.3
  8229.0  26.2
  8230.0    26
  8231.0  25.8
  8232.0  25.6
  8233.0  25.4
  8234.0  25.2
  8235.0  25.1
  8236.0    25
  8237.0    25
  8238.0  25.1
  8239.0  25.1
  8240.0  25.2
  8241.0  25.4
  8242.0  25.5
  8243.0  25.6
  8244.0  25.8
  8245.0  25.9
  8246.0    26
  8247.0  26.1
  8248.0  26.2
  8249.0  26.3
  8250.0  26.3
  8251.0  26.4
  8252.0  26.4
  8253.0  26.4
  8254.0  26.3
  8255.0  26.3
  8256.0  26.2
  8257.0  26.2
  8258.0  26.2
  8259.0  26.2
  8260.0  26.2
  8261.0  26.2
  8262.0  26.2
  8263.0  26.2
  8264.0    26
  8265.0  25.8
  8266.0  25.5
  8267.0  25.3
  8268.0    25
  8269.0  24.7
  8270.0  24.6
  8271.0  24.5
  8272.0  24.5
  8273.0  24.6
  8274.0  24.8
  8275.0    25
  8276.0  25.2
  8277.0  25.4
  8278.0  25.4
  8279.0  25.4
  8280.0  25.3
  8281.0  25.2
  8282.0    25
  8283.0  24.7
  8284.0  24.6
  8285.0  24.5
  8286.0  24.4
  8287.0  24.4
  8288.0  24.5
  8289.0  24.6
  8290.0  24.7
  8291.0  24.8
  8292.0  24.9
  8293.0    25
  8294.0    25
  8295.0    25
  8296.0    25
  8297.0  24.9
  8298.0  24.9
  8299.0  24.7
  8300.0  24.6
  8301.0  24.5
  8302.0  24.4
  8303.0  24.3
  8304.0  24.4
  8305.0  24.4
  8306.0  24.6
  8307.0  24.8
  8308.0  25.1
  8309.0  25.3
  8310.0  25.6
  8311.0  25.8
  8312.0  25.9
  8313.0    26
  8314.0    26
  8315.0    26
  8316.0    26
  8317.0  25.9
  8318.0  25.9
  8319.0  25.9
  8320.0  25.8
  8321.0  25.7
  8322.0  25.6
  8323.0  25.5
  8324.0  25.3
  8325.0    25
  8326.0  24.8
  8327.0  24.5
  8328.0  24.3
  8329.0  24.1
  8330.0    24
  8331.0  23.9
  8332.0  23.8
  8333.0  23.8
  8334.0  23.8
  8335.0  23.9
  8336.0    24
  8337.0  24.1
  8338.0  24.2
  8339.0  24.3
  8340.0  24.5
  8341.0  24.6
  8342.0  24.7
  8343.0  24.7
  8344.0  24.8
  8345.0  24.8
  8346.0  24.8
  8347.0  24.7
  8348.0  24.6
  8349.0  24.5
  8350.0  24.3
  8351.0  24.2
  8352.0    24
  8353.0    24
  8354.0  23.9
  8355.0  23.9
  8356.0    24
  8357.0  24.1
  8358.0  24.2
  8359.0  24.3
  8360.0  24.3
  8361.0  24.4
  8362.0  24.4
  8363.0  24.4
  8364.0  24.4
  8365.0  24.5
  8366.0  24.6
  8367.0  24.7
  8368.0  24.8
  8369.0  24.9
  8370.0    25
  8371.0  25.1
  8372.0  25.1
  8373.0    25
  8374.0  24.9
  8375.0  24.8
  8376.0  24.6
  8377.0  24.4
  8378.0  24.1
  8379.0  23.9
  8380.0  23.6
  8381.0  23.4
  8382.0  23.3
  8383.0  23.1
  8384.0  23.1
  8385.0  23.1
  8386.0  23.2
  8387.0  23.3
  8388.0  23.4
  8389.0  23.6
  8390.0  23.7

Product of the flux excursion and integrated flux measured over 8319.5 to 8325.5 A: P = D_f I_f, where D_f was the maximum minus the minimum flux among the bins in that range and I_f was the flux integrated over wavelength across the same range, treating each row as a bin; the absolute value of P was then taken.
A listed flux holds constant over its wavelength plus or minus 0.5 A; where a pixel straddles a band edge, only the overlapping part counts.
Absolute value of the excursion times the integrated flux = 122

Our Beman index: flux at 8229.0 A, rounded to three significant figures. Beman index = 26.2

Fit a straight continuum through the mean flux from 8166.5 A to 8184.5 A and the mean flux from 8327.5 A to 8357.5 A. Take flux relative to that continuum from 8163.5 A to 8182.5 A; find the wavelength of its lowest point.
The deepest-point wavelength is 8182.0 A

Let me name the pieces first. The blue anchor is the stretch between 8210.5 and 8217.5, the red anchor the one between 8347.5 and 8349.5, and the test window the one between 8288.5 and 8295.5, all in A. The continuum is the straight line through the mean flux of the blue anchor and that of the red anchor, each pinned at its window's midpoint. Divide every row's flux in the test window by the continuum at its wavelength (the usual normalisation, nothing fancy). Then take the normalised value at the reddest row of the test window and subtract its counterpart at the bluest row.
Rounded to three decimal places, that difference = 0.017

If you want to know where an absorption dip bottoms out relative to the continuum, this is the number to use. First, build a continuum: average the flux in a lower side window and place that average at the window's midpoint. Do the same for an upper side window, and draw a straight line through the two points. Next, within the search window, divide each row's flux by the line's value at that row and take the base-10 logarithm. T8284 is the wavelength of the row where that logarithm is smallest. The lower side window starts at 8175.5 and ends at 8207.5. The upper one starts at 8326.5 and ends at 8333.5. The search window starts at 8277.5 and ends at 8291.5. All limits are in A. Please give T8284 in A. 8286.0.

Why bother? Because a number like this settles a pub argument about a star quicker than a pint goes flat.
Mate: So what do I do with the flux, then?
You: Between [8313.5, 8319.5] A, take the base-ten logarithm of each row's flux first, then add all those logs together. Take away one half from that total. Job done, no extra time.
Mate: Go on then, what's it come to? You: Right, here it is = 8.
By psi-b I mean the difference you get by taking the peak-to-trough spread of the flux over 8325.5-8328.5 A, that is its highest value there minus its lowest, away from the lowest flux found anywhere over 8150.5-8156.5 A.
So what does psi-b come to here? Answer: 26.5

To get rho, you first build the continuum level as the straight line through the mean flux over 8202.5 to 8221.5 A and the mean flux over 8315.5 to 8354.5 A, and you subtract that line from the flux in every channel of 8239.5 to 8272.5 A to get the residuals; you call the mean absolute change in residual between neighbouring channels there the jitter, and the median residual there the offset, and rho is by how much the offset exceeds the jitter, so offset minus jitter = 1.2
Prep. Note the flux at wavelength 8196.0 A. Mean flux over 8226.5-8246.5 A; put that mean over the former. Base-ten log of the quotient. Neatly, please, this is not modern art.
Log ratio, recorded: 0.030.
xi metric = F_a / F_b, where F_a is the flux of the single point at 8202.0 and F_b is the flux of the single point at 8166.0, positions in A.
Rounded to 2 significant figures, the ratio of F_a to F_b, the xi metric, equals 0.90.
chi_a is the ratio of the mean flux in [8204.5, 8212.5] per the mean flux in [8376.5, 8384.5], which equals 1.03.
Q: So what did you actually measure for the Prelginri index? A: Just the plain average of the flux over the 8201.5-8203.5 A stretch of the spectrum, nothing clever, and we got 24.5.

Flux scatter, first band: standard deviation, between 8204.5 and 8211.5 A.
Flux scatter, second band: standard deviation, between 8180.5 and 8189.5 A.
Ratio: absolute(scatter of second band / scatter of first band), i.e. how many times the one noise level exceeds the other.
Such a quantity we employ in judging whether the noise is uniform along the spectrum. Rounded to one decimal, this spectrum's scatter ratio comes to 2.5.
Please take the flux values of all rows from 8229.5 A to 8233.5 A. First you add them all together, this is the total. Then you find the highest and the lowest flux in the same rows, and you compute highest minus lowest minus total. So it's -102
